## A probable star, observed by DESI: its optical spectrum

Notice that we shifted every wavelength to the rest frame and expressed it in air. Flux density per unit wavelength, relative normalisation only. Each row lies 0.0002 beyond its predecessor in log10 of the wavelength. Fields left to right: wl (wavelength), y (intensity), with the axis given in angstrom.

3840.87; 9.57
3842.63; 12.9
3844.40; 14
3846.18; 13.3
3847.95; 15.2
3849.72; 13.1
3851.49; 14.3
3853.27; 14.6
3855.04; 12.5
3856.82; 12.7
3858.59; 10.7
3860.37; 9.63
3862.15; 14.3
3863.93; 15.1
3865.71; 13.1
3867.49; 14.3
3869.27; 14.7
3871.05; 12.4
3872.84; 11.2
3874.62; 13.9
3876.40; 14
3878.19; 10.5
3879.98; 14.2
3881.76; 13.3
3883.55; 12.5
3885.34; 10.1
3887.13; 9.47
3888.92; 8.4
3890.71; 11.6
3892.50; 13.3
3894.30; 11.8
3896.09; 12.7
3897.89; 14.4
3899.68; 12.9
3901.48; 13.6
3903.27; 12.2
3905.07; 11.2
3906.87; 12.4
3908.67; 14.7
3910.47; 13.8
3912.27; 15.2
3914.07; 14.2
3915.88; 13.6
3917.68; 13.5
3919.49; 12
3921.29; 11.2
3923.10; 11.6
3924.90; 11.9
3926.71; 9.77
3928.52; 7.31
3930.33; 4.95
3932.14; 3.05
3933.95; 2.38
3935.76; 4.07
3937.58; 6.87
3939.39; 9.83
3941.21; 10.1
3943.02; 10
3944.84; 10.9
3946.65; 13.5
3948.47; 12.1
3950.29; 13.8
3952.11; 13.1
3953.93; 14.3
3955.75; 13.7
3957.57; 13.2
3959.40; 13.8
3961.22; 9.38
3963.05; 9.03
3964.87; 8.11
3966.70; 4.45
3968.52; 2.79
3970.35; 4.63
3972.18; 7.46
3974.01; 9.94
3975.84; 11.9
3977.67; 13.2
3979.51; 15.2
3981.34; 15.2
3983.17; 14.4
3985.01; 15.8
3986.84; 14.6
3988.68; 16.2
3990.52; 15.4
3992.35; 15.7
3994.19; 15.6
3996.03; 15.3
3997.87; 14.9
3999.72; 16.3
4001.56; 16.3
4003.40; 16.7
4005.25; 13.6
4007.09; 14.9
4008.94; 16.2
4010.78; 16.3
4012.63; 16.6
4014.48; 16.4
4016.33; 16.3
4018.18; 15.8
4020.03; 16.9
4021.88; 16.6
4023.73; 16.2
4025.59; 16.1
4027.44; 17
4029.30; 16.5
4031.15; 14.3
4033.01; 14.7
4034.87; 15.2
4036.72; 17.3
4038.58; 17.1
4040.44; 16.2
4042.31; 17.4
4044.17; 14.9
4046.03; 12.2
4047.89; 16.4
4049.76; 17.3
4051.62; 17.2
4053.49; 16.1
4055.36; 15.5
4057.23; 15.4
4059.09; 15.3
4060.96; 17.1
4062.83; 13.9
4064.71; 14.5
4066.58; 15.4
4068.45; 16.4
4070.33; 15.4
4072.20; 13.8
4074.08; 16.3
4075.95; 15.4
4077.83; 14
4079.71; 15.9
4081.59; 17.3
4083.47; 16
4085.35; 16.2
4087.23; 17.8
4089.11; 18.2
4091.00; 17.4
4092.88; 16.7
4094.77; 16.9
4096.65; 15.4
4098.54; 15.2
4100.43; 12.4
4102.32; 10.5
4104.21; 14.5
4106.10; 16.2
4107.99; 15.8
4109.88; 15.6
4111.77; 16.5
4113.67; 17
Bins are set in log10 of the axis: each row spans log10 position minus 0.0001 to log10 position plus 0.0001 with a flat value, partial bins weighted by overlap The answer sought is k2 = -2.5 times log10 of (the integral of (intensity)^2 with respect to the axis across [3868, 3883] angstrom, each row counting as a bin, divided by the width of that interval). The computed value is -5.59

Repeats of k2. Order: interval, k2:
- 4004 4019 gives -5.99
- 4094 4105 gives -5.77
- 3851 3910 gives -5.53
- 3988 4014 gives -5.99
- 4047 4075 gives -5.99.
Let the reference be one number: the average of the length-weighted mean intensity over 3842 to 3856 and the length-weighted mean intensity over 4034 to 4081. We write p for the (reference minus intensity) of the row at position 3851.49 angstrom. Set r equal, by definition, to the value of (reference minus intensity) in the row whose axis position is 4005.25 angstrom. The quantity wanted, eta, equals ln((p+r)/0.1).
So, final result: 2.7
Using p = 0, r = 1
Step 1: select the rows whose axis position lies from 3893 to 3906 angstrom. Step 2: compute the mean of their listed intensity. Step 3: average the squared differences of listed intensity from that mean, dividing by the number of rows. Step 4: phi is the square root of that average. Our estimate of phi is 1.0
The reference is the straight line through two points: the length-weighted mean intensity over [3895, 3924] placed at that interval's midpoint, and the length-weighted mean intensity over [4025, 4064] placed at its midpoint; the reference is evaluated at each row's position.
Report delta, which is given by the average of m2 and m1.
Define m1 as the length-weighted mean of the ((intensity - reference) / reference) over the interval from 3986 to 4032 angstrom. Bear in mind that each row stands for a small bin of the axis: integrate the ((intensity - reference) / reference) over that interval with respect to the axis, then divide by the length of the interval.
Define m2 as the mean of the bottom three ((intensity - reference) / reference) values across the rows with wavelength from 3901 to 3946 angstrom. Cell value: -0.36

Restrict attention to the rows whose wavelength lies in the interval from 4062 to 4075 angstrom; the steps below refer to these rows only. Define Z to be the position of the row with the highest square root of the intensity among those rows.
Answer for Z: 4068.45 angstrom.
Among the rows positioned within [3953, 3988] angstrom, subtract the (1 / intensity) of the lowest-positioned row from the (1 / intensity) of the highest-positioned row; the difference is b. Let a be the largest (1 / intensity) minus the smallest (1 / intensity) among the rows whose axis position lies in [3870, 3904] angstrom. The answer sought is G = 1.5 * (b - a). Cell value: -0.08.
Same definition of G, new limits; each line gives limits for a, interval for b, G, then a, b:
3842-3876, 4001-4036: -0.05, 0.04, 0.004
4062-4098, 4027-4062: -0.03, 0.02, 0.000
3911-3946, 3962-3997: -0.60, 0.35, -0.045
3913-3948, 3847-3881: -0.52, 0.35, 0.005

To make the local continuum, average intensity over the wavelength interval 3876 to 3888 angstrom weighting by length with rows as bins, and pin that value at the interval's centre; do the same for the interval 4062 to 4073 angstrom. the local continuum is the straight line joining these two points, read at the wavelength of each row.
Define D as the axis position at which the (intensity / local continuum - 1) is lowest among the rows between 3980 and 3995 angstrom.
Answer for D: 3983.17 angstrom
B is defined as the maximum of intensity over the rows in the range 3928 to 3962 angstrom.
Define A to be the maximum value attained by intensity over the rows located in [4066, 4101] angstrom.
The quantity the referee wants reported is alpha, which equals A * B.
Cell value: 260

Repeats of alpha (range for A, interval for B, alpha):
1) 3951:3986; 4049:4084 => 273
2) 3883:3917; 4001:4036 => 258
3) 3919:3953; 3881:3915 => 210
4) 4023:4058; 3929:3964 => 249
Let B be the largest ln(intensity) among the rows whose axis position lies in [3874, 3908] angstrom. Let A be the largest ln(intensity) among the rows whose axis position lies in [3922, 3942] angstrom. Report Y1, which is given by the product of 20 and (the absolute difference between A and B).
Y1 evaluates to 3.8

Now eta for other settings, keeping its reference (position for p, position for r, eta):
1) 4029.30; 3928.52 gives 4.0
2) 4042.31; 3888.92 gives 3.6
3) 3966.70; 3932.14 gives 5.4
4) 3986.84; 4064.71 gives 1.2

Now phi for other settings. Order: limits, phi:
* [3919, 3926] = 0.3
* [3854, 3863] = 1.6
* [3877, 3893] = 1.9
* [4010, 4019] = 0.3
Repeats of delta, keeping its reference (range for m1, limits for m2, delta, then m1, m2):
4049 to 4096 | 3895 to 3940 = -0.39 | -0.023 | -0.8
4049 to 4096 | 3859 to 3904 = -0.14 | -0.023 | -0.3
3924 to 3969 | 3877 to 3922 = -0.29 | -0.324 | -0.3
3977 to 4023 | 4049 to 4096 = -0.05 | 0.047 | -0.2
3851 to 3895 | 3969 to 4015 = -0.24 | 0.016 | -0.5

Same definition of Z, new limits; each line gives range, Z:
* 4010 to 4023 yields 4020.03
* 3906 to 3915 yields 3912.27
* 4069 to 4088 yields 4087.23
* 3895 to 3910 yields 3908.67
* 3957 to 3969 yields 3959.40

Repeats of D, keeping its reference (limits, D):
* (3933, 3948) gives 3933.95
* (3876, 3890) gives 3888.92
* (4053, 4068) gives 4062.83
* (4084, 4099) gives 4098.54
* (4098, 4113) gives 4102.32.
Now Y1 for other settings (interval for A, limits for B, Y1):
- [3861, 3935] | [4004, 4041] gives 2.6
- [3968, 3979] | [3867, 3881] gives 2.2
